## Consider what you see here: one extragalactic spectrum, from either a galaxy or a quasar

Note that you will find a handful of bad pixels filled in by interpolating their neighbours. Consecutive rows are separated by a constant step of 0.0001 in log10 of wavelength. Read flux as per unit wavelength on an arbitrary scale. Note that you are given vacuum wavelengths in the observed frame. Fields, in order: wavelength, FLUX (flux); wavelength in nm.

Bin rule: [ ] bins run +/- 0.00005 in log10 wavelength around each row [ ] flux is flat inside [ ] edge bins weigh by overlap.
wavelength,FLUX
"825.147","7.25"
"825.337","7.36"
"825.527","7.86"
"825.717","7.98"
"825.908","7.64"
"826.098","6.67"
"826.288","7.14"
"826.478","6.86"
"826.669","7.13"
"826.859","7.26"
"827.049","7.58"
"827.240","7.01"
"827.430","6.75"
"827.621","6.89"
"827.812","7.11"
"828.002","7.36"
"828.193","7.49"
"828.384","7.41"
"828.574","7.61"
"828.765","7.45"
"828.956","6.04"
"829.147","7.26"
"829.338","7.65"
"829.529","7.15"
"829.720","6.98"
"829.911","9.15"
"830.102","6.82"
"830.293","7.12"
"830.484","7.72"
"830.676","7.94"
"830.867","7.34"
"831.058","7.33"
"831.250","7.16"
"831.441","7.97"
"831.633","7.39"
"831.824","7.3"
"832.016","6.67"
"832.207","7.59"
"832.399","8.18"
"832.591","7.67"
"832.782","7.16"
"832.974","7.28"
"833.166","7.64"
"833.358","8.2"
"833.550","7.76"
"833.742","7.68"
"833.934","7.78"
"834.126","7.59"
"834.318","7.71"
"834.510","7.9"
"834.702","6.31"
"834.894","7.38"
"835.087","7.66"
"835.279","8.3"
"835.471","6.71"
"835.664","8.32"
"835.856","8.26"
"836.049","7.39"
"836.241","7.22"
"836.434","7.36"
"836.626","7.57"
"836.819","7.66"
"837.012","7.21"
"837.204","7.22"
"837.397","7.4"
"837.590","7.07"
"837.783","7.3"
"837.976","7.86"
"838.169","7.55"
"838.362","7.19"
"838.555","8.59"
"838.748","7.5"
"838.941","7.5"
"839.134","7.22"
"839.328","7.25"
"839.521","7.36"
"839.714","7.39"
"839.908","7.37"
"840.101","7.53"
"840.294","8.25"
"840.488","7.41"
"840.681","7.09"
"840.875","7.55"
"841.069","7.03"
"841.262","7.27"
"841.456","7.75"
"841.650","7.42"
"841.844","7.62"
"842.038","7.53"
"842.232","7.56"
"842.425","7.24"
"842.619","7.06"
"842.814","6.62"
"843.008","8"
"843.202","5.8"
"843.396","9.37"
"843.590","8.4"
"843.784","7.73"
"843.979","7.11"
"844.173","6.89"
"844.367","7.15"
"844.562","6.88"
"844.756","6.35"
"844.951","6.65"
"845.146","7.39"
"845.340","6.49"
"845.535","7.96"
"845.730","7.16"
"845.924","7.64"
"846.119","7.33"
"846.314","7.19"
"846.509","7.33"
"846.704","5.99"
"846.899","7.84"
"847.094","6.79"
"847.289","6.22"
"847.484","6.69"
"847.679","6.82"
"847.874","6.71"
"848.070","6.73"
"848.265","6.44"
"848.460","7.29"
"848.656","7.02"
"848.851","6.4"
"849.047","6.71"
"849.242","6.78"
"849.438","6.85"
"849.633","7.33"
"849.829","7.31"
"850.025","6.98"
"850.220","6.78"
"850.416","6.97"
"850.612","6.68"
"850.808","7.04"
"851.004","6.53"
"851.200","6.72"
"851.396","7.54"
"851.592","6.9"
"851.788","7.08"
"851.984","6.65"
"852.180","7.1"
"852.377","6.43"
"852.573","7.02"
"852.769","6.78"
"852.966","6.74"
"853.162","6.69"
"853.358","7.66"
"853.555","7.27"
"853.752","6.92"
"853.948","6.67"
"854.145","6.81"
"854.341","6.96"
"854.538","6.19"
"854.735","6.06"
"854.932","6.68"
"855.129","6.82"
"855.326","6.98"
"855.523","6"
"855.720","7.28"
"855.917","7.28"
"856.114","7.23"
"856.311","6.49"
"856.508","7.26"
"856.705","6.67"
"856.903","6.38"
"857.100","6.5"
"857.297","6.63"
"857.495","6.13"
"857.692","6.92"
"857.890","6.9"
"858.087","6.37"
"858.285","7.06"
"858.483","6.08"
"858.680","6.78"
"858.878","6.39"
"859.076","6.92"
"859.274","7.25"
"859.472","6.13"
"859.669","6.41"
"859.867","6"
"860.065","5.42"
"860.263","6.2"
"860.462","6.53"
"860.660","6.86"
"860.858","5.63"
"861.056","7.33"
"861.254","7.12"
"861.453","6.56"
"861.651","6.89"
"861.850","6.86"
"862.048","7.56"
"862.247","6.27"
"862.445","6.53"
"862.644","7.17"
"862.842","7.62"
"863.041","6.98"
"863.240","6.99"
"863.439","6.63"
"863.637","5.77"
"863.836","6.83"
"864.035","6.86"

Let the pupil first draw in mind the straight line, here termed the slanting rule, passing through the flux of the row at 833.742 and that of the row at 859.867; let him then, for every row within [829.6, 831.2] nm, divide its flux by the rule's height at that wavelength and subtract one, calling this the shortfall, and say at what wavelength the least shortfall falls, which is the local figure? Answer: 830.102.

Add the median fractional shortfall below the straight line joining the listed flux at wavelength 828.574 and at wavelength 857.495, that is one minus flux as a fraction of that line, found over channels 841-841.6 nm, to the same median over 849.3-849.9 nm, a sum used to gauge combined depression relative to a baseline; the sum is -0.165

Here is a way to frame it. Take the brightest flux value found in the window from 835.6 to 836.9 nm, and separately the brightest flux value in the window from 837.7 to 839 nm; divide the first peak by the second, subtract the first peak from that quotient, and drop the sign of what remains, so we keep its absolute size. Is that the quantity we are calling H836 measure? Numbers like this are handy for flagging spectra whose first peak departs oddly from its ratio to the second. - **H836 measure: 7.4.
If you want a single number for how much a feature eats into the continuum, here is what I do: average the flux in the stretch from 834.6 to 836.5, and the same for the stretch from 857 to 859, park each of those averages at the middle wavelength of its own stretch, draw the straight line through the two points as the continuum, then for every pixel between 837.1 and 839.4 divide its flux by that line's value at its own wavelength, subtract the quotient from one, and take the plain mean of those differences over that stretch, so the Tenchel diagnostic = -0.012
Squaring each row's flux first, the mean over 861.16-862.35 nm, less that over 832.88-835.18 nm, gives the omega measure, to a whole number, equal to -10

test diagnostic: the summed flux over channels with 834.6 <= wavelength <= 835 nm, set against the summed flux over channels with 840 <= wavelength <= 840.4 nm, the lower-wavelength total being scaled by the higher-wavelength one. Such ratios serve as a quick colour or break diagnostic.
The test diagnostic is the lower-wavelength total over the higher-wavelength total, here 0.87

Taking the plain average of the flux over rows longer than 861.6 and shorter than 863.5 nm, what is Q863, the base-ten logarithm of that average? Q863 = 0.842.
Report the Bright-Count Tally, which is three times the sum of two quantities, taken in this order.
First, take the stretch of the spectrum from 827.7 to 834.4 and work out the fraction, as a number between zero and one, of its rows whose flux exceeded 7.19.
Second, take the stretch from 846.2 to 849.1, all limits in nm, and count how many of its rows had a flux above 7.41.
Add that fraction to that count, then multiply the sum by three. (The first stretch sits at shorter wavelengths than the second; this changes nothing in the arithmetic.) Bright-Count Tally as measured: 5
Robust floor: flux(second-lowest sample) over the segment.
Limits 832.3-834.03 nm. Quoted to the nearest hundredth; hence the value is 7.28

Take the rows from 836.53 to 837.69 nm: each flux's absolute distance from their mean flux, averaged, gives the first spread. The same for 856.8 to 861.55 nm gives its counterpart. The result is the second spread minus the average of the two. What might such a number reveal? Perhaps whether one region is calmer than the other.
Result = 0.10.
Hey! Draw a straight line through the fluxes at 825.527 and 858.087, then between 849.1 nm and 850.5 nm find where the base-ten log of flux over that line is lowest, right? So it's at 849.242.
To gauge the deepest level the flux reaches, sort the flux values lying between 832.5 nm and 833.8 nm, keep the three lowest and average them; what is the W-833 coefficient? 7.36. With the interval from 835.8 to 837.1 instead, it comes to 7.26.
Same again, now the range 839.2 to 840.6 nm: 7.33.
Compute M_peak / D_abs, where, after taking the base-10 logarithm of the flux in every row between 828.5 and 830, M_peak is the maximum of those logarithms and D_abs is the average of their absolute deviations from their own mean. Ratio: 30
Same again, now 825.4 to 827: 40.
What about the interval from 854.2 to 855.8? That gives 32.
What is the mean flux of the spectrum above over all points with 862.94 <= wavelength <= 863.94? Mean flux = 6.6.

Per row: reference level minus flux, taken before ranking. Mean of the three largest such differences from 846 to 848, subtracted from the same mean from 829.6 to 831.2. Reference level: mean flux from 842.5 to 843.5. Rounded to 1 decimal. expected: -0.7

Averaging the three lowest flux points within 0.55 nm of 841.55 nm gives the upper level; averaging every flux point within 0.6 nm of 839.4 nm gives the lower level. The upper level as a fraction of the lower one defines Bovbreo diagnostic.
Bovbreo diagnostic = 0.985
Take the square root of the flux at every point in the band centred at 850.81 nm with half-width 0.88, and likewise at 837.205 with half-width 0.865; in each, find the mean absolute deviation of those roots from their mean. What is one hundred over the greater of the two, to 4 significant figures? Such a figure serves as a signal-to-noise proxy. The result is 2605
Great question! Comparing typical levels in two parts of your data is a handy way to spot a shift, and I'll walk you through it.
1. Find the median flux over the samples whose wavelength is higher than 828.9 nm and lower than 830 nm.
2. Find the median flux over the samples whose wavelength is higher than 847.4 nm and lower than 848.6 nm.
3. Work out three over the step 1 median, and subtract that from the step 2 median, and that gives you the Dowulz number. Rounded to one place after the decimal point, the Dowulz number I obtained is 6.3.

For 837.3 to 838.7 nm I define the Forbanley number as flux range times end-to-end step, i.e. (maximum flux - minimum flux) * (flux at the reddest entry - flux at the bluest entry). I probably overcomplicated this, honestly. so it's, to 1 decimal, 1.8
